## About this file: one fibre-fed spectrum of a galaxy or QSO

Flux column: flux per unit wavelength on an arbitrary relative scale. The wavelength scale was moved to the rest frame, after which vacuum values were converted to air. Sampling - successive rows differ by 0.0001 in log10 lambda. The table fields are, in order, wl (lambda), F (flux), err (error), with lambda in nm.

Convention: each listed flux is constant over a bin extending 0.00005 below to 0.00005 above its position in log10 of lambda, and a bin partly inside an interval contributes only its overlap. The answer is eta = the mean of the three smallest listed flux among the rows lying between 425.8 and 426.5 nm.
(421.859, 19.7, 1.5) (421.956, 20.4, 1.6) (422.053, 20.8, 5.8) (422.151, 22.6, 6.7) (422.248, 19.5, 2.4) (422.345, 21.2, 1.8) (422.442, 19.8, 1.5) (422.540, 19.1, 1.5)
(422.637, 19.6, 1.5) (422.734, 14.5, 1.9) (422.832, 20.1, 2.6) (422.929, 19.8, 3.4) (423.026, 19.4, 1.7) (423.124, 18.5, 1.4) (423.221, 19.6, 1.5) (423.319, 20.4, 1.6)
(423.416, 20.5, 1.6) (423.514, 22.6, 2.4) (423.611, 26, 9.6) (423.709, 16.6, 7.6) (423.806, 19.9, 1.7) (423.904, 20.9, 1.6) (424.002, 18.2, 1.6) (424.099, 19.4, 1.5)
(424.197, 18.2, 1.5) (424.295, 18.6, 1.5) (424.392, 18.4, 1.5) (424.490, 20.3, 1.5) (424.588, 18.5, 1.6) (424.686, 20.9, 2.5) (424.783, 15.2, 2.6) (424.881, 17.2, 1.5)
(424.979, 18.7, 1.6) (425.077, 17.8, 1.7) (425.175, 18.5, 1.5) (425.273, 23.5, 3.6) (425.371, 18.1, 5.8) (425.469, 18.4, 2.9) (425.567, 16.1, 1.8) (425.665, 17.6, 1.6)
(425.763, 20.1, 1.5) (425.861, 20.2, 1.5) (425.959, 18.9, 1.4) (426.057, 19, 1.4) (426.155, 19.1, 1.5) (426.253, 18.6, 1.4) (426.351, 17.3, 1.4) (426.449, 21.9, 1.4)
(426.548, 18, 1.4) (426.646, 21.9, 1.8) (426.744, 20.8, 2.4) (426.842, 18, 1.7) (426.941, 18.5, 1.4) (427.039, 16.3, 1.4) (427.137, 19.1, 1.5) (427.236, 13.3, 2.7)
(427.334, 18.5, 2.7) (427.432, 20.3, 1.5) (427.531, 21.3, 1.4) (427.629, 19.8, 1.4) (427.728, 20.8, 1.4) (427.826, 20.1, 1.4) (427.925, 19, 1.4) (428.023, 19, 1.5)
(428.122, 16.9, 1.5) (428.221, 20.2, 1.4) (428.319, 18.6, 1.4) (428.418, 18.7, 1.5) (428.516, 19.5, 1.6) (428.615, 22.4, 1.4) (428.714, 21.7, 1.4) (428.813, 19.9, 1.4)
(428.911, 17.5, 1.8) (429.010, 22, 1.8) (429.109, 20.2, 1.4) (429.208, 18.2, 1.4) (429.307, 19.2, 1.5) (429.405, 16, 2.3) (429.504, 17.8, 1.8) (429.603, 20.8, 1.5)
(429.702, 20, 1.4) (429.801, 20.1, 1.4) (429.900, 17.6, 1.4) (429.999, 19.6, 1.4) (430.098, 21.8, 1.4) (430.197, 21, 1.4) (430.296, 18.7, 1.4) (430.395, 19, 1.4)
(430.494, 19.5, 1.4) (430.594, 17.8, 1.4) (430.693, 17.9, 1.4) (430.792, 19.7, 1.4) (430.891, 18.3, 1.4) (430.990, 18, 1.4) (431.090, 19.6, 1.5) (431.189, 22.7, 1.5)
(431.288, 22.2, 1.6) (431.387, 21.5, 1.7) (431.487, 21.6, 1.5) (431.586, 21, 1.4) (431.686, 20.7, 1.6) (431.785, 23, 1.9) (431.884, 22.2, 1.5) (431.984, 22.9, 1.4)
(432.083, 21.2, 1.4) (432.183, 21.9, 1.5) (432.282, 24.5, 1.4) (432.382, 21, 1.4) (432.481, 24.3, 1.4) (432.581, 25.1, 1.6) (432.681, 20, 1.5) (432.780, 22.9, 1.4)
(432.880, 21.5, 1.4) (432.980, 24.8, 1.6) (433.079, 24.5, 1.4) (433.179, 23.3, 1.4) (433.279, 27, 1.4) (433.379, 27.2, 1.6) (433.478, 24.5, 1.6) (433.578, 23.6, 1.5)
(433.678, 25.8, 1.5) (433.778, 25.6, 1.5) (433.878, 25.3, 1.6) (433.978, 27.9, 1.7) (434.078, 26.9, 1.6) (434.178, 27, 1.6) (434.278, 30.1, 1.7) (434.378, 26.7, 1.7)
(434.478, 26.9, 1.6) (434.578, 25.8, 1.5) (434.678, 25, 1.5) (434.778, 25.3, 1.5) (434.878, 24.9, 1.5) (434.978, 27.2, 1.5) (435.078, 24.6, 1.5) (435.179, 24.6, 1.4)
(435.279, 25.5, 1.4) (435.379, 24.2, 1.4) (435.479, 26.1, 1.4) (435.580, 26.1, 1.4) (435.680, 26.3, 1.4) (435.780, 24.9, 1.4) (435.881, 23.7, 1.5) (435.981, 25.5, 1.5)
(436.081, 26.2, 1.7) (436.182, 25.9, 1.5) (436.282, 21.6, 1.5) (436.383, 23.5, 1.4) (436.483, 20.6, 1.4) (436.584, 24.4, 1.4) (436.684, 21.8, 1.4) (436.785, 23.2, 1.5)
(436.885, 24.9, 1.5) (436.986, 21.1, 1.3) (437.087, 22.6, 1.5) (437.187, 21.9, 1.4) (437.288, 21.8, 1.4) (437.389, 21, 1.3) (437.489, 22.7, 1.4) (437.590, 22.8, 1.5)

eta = 18.3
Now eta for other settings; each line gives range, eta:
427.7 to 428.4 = 18.2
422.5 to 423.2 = 17.4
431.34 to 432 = 21.1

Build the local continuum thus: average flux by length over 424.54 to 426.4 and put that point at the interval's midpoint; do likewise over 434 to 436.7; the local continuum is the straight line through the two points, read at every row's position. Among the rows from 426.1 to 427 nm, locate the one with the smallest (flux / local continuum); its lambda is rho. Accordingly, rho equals 426.351 nm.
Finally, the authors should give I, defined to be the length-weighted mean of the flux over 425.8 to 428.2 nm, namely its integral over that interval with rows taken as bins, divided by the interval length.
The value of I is 19.0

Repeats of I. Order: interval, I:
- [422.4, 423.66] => 20.0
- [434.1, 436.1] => 25.8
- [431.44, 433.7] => 23.2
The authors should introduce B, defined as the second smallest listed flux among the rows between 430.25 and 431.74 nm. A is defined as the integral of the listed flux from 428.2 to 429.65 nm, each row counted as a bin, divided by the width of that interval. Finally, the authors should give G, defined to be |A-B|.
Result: 2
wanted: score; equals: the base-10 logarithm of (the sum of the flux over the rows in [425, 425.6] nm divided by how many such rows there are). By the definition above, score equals 1.27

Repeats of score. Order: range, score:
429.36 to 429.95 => 1.27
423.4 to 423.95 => 1.32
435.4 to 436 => 1.41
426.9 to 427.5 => 1.25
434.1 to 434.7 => 1.43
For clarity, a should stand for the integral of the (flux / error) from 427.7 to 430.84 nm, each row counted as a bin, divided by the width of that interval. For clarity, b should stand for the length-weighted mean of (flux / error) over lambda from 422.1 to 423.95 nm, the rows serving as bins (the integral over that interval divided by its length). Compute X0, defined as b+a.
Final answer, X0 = 23.0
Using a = 13.2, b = 9.8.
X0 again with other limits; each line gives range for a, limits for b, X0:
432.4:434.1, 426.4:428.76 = 29.0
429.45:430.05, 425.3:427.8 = 24.7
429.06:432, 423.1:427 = 24.4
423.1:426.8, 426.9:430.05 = 23.6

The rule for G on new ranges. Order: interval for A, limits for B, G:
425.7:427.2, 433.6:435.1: 6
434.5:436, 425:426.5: 8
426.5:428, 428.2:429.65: 2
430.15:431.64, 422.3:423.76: 3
